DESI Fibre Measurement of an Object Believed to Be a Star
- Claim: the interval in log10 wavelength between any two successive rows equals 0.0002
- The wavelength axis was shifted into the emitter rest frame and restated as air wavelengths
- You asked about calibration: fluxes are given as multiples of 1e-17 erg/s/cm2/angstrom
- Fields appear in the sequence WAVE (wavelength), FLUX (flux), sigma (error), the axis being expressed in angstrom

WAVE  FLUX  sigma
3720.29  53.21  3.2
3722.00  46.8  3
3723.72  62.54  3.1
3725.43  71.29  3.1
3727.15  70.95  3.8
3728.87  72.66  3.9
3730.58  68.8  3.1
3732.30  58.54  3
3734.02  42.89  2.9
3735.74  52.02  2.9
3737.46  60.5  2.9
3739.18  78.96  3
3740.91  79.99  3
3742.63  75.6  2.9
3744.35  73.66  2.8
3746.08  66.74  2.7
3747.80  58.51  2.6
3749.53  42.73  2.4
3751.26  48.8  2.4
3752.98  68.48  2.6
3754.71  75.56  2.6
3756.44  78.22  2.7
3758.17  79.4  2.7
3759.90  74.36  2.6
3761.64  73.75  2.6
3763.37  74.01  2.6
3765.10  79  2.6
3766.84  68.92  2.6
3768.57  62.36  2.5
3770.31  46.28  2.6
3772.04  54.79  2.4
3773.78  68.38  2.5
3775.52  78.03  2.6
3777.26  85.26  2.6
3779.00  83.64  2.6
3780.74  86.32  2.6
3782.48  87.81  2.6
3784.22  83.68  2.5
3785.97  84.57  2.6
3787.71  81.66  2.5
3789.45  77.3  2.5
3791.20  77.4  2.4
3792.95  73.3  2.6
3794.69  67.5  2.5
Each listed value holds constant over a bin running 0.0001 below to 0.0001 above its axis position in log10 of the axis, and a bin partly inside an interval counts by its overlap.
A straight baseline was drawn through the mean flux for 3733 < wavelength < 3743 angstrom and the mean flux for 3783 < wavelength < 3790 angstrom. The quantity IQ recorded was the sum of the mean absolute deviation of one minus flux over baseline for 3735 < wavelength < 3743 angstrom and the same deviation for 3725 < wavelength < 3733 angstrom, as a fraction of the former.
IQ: 1.5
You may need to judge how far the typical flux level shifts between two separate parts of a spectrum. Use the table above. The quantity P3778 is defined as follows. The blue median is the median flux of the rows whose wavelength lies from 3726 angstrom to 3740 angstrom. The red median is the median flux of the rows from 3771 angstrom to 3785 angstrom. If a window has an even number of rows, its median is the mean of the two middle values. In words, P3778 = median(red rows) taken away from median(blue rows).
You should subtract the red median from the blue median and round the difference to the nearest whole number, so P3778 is -19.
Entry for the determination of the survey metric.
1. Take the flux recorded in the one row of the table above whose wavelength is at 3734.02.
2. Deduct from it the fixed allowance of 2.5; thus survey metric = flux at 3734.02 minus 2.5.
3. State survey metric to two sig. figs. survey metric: 40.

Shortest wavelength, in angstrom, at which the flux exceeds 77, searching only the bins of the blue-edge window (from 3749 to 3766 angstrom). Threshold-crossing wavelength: 3756.44 angstrom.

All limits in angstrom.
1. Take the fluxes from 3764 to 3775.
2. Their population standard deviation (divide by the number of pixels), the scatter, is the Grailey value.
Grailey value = 11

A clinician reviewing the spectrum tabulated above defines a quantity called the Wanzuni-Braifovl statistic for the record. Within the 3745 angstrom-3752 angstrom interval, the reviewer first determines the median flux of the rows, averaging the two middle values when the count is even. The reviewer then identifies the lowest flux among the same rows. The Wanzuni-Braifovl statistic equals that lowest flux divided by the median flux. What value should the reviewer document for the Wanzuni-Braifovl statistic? 0.80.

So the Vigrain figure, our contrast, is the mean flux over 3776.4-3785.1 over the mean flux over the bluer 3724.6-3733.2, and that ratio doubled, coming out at 2.5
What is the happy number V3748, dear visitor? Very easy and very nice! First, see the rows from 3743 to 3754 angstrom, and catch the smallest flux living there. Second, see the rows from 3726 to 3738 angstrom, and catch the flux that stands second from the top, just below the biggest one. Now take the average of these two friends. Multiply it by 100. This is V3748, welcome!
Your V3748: 5684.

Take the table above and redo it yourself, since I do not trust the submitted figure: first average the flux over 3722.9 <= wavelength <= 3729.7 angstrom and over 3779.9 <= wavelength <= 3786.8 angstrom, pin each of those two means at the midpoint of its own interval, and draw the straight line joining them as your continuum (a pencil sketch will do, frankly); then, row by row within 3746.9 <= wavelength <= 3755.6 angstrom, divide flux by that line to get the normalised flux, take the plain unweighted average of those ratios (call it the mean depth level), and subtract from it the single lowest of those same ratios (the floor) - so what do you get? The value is 0.21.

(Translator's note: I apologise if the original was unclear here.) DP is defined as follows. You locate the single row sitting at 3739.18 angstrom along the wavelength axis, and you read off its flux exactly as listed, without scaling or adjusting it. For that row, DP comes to 78.96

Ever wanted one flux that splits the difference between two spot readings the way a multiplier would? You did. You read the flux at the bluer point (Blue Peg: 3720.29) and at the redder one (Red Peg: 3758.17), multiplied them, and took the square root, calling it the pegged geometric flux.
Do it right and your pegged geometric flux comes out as 65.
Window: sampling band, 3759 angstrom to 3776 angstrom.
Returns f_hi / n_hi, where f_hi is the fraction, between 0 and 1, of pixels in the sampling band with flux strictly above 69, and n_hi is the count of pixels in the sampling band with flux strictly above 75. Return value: 0.25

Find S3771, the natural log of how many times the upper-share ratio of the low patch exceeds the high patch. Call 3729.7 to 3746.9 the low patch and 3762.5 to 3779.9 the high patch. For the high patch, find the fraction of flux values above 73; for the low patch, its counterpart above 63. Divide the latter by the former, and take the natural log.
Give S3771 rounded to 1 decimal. 0.2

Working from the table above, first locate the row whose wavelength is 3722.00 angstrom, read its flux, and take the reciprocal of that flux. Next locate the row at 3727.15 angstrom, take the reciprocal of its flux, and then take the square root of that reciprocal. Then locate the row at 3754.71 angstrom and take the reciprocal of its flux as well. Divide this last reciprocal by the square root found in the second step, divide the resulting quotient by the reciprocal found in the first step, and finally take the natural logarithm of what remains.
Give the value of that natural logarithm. 1.65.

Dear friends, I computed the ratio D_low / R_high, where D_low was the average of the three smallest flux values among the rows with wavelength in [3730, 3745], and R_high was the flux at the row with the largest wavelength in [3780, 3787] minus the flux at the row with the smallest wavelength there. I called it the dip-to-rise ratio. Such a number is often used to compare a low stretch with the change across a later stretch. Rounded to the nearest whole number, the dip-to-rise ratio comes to -29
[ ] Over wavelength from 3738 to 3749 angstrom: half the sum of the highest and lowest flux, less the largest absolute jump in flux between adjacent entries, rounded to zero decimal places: 61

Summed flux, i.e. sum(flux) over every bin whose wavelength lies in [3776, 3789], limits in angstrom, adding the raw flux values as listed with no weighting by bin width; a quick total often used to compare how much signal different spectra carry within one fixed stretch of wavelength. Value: 593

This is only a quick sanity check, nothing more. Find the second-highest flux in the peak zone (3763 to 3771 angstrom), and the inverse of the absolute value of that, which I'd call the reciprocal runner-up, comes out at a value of 0.0135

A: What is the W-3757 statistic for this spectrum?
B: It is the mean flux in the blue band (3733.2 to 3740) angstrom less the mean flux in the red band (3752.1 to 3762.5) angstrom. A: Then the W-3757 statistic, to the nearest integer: -16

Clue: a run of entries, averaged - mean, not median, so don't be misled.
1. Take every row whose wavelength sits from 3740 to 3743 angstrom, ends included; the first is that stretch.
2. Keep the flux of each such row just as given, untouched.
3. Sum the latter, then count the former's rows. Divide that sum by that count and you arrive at 78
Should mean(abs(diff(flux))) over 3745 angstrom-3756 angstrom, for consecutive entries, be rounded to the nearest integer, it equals 11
